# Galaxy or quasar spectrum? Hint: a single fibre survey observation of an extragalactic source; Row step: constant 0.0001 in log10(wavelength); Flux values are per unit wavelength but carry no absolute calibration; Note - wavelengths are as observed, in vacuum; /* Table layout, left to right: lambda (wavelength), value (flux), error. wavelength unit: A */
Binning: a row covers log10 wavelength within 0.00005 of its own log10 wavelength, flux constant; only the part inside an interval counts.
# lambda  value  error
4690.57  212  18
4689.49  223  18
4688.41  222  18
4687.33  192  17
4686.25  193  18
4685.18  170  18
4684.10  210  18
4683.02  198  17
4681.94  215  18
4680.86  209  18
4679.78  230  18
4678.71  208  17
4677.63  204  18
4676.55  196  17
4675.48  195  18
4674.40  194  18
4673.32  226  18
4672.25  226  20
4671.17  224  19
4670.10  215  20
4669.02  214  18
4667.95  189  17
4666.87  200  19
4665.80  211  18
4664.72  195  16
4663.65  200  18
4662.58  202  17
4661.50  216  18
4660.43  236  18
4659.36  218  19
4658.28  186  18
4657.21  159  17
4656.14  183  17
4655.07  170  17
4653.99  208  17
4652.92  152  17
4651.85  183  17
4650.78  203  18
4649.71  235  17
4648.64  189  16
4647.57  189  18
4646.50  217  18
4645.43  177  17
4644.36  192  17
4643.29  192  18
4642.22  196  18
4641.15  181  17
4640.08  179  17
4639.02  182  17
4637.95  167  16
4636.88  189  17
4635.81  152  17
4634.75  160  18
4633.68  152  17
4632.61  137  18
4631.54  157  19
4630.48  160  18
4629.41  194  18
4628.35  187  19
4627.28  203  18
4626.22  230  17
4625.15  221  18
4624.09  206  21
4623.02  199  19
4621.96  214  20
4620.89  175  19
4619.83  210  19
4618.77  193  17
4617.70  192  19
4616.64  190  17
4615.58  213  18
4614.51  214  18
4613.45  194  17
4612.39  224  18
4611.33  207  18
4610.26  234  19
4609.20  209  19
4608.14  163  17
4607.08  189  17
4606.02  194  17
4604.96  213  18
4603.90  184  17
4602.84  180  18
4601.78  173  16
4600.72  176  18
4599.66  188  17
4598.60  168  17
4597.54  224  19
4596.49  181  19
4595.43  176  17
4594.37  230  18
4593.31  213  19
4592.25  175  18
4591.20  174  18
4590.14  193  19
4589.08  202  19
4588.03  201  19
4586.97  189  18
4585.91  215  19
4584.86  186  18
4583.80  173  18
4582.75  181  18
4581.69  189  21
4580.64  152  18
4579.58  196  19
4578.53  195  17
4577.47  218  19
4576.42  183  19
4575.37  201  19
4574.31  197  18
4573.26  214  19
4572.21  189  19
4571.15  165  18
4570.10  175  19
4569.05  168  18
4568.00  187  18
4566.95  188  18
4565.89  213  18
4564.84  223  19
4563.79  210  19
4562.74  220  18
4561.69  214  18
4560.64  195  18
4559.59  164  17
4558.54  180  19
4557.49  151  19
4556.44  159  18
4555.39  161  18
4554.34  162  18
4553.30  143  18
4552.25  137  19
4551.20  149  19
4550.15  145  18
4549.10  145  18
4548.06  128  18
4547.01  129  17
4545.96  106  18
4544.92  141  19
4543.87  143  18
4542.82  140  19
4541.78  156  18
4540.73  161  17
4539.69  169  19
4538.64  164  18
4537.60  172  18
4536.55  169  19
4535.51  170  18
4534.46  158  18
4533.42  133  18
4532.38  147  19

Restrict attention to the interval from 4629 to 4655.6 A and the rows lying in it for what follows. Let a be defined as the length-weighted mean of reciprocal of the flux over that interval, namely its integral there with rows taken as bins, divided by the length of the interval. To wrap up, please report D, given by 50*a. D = 0.281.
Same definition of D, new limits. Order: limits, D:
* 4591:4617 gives 0.258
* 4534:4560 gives 0.333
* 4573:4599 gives 0.262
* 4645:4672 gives 0.254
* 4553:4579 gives 0.271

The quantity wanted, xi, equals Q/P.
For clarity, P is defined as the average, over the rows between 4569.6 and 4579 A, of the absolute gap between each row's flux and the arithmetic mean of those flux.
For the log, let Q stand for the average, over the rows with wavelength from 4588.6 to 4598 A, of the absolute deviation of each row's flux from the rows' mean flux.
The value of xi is 1.4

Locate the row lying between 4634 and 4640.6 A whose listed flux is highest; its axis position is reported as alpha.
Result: 4636.88 A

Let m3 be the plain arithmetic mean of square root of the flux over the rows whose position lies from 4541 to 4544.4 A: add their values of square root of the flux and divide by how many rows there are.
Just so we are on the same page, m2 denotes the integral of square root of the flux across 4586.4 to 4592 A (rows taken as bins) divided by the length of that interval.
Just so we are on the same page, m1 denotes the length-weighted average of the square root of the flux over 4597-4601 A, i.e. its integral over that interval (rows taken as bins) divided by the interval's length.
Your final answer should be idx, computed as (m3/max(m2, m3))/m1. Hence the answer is 0.064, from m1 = 13.8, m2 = 13.8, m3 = 12.1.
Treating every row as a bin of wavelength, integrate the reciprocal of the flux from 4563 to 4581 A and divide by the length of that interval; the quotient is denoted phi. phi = 0.0052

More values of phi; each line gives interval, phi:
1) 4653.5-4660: 0.0054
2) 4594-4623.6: 0.0051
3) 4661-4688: 0.0049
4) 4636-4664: 0.0053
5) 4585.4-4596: 0.0051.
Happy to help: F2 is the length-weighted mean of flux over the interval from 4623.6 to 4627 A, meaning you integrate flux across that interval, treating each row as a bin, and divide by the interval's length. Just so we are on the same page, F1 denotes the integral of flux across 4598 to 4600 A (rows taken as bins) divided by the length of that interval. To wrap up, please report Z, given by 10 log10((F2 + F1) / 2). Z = 22.98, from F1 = 178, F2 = 218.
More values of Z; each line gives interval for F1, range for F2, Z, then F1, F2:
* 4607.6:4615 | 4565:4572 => 22.91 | 206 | 185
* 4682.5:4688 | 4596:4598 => 22.97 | 193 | 203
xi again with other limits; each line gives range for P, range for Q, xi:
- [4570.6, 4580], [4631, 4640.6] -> 1.2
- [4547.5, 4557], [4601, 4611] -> 1.9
